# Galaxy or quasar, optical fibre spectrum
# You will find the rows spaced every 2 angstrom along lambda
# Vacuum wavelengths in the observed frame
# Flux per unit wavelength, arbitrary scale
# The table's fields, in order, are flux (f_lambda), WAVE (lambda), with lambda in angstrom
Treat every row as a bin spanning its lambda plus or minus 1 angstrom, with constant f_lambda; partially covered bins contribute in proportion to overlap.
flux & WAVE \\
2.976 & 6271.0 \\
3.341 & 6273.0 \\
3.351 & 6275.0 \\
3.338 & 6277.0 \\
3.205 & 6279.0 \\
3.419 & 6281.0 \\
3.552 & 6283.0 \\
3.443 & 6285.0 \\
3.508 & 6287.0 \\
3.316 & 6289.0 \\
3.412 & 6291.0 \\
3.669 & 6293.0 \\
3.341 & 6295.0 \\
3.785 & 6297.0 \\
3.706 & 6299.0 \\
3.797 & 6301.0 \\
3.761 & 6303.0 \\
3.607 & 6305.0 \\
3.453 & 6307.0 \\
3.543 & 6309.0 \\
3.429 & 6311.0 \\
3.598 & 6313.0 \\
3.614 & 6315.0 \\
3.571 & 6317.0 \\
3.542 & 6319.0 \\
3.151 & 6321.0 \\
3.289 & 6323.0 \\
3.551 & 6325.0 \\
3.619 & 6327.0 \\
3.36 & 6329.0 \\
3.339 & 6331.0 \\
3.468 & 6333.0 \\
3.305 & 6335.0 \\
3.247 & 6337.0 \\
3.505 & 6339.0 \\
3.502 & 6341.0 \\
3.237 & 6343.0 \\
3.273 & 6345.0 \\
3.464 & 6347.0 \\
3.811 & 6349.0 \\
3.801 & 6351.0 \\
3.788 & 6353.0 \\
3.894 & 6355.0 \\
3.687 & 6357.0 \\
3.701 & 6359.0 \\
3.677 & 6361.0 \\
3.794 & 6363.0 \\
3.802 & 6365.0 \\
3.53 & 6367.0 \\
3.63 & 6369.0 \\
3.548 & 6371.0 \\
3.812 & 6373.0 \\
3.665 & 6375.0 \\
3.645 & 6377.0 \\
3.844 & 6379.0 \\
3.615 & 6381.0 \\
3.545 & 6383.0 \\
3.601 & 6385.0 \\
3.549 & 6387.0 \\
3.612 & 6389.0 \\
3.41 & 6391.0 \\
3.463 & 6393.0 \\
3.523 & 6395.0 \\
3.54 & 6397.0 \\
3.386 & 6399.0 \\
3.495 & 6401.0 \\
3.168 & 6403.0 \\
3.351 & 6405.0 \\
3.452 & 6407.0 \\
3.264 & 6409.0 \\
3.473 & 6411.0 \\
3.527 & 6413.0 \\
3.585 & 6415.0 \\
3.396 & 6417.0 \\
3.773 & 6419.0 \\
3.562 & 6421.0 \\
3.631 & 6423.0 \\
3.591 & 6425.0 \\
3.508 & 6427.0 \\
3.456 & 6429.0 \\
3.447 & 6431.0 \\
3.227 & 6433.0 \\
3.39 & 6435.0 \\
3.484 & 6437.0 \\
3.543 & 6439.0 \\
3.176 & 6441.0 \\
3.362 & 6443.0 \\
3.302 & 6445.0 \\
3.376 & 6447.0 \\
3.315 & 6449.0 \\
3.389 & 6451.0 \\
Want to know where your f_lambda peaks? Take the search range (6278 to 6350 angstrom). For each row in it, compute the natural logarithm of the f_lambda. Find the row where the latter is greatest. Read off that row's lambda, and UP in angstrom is 6349.0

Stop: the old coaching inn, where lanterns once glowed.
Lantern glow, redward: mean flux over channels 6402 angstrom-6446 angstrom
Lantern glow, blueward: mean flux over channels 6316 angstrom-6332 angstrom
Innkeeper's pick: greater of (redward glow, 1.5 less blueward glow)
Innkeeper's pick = 3.44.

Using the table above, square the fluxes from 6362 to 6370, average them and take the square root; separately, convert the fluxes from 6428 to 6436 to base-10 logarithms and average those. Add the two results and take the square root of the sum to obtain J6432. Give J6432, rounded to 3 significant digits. 2.05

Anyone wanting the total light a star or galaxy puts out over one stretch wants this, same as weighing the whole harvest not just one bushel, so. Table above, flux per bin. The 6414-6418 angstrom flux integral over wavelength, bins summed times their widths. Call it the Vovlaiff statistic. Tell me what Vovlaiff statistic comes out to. 14.0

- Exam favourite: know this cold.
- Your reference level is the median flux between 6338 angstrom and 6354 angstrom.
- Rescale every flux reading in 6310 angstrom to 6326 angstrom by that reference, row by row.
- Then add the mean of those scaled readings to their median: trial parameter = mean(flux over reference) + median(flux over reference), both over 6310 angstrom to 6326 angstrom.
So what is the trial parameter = 2.002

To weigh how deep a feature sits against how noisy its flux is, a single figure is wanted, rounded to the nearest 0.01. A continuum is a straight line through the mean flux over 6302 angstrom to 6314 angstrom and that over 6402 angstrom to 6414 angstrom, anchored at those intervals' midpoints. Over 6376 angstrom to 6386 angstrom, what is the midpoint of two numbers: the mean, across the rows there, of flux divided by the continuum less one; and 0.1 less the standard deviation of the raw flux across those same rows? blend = 0.03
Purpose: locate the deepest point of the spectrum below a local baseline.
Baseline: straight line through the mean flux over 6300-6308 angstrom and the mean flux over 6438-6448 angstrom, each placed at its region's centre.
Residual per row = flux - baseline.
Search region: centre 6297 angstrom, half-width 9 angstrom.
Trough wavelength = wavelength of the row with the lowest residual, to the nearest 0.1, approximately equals 6289.0 angstrom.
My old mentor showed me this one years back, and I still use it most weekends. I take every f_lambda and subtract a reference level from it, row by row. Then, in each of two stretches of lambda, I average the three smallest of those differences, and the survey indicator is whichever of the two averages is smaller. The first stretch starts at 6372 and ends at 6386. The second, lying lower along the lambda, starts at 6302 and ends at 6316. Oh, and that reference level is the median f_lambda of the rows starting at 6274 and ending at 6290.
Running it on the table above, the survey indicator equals 0.090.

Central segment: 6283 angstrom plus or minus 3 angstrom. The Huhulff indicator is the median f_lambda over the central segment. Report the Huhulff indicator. 3.44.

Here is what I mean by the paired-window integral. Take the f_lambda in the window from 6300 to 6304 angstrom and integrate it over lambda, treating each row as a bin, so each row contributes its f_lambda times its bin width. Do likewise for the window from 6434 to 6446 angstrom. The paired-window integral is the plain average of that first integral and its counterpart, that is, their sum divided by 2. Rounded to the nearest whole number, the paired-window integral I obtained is 28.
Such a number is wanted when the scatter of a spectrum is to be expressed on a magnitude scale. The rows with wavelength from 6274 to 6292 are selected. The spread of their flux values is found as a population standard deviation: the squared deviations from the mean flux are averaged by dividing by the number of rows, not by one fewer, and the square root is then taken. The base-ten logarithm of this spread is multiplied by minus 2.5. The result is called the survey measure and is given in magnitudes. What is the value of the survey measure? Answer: 2.51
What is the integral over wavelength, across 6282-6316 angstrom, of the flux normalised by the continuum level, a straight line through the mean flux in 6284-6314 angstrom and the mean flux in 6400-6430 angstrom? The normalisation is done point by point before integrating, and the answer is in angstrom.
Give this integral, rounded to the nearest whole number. 34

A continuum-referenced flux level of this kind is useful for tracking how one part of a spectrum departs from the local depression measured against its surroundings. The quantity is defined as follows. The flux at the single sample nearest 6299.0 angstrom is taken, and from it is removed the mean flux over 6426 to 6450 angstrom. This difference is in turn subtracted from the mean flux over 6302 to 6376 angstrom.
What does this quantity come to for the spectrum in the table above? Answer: 3.23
